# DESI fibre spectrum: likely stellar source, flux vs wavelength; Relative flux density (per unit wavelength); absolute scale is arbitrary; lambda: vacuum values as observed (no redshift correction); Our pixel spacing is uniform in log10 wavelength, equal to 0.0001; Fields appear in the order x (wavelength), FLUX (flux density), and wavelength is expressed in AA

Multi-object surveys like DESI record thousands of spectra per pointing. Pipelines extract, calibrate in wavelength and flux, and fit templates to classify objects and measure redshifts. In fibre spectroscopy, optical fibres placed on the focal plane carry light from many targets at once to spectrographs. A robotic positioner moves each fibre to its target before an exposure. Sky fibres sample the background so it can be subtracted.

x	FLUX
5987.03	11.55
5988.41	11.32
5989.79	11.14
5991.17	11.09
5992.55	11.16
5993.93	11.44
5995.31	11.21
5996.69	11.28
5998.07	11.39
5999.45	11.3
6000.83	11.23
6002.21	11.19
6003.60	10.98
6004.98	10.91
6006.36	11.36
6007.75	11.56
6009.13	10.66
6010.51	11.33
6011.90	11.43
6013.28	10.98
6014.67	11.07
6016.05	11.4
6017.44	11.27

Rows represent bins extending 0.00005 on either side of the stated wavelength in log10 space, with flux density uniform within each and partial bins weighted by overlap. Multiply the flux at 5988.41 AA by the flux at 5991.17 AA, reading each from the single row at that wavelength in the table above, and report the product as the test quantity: 126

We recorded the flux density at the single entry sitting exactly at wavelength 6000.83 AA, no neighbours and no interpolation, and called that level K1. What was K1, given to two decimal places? 11.23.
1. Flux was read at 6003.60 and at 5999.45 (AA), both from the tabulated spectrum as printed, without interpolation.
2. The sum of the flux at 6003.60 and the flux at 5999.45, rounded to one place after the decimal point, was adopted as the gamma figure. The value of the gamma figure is 22.3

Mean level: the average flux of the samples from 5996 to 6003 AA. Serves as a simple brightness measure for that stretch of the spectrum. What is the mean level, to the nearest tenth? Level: 11.3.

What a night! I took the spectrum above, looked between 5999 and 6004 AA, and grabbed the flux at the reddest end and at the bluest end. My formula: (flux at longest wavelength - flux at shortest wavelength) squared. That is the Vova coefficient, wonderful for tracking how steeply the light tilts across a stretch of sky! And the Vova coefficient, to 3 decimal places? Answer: 0.102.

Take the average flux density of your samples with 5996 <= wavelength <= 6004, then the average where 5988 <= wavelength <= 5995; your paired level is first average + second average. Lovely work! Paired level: 22.5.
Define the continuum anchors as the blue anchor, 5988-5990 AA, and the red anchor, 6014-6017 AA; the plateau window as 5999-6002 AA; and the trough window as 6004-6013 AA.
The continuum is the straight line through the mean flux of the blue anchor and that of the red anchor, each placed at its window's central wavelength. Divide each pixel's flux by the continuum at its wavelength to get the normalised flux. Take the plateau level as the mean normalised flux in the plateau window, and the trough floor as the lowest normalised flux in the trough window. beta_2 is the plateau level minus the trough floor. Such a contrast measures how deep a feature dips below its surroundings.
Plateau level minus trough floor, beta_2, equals 0.054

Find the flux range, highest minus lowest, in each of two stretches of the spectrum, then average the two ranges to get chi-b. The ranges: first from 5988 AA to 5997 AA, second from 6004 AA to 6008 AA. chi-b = 0.50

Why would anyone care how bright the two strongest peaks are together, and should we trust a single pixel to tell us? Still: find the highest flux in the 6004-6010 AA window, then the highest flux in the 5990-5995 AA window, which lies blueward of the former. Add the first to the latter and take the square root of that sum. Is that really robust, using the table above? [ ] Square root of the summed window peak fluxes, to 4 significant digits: 4.796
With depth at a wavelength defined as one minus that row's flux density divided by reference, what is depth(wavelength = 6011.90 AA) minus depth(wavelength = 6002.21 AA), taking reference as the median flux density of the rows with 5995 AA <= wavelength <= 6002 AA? -0.02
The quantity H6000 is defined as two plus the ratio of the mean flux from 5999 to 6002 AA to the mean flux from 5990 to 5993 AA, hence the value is 3.01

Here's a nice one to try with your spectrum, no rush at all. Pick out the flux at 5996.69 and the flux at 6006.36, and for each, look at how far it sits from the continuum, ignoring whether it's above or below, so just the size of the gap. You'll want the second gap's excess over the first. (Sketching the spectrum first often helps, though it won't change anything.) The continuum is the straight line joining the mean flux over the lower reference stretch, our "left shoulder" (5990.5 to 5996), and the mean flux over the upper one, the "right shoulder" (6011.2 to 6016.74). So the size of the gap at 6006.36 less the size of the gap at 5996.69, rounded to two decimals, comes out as 0.08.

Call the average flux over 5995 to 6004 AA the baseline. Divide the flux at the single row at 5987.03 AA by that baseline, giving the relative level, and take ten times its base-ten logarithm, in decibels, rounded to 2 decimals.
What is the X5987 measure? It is 0.12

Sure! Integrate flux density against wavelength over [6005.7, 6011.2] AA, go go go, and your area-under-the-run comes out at 62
